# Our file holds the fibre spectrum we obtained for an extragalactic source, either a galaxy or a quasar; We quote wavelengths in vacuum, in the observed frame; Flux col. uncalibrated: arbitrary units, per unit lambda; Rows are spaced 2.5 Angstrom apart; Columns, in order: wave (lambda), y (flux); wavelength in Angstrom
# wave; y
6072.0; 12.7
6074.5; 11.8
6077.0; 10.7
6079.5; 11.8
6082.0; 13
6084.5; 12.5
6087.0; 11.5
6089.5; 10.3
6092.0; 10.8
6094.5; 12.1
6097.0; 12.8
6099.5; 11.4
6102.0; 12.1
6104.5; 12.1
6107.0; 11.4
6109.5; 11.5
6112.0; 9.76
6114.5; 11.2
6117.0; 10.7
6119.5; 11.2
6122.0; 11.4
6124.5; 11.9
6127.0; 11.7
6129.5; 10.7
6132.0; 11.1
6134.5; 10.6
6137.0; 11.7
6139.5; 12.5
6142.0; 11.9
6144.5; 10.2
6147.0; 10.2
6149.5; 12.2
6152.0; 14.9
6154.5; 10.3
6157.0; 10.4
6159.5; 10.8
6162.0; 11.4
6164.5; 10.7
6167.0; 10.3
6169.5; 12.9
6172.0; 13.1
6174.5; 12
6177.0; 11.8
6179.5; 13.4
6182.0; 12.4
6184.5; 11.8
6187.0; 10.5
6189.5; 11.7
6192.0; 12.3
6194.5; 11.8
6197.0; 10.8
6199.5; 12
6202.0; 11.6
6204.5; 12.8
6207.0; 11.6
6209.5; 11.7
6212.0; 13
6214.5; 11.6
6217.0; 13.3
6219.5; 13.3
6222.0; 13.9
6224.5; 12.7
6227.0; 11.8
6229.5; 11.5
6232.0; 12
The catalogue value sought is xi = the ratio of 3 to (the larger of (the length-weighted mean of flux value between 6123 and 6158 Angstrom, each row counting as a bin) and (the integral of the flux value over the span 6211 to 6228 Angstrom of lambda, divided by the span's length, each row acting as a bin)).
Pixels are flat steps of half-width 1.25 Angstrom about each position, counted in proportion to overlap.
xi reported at 0.234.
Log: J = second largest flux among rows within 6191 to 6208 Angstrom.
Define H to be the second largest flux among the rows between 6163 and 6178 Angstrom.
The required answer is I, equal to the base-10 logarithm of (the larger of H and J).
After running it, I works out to 1.11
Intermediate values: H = 12.9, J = 12.3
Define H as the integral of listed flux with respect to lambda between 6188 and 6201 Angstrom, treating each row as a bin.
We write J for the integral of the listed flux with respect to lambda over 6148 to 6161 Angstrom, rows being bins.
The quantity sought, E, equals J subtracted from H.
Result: 0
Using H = 152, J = 152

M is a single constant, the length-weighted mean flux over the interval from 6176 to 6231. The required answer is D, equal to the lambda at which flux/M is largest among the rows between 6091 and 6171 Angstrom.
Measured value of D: 6152.0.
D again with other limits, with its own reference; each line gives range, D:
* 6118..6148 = 6139.5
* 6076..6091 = 6082.0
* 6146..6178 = 6152.0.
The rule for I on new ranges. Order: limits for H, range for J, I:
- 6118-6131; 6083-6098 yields 1.10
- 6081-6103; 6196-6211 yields 1.11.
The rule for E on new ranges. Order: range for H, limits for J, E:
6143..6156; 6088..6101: 1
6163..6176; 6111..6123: 23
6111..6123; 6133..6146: -17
